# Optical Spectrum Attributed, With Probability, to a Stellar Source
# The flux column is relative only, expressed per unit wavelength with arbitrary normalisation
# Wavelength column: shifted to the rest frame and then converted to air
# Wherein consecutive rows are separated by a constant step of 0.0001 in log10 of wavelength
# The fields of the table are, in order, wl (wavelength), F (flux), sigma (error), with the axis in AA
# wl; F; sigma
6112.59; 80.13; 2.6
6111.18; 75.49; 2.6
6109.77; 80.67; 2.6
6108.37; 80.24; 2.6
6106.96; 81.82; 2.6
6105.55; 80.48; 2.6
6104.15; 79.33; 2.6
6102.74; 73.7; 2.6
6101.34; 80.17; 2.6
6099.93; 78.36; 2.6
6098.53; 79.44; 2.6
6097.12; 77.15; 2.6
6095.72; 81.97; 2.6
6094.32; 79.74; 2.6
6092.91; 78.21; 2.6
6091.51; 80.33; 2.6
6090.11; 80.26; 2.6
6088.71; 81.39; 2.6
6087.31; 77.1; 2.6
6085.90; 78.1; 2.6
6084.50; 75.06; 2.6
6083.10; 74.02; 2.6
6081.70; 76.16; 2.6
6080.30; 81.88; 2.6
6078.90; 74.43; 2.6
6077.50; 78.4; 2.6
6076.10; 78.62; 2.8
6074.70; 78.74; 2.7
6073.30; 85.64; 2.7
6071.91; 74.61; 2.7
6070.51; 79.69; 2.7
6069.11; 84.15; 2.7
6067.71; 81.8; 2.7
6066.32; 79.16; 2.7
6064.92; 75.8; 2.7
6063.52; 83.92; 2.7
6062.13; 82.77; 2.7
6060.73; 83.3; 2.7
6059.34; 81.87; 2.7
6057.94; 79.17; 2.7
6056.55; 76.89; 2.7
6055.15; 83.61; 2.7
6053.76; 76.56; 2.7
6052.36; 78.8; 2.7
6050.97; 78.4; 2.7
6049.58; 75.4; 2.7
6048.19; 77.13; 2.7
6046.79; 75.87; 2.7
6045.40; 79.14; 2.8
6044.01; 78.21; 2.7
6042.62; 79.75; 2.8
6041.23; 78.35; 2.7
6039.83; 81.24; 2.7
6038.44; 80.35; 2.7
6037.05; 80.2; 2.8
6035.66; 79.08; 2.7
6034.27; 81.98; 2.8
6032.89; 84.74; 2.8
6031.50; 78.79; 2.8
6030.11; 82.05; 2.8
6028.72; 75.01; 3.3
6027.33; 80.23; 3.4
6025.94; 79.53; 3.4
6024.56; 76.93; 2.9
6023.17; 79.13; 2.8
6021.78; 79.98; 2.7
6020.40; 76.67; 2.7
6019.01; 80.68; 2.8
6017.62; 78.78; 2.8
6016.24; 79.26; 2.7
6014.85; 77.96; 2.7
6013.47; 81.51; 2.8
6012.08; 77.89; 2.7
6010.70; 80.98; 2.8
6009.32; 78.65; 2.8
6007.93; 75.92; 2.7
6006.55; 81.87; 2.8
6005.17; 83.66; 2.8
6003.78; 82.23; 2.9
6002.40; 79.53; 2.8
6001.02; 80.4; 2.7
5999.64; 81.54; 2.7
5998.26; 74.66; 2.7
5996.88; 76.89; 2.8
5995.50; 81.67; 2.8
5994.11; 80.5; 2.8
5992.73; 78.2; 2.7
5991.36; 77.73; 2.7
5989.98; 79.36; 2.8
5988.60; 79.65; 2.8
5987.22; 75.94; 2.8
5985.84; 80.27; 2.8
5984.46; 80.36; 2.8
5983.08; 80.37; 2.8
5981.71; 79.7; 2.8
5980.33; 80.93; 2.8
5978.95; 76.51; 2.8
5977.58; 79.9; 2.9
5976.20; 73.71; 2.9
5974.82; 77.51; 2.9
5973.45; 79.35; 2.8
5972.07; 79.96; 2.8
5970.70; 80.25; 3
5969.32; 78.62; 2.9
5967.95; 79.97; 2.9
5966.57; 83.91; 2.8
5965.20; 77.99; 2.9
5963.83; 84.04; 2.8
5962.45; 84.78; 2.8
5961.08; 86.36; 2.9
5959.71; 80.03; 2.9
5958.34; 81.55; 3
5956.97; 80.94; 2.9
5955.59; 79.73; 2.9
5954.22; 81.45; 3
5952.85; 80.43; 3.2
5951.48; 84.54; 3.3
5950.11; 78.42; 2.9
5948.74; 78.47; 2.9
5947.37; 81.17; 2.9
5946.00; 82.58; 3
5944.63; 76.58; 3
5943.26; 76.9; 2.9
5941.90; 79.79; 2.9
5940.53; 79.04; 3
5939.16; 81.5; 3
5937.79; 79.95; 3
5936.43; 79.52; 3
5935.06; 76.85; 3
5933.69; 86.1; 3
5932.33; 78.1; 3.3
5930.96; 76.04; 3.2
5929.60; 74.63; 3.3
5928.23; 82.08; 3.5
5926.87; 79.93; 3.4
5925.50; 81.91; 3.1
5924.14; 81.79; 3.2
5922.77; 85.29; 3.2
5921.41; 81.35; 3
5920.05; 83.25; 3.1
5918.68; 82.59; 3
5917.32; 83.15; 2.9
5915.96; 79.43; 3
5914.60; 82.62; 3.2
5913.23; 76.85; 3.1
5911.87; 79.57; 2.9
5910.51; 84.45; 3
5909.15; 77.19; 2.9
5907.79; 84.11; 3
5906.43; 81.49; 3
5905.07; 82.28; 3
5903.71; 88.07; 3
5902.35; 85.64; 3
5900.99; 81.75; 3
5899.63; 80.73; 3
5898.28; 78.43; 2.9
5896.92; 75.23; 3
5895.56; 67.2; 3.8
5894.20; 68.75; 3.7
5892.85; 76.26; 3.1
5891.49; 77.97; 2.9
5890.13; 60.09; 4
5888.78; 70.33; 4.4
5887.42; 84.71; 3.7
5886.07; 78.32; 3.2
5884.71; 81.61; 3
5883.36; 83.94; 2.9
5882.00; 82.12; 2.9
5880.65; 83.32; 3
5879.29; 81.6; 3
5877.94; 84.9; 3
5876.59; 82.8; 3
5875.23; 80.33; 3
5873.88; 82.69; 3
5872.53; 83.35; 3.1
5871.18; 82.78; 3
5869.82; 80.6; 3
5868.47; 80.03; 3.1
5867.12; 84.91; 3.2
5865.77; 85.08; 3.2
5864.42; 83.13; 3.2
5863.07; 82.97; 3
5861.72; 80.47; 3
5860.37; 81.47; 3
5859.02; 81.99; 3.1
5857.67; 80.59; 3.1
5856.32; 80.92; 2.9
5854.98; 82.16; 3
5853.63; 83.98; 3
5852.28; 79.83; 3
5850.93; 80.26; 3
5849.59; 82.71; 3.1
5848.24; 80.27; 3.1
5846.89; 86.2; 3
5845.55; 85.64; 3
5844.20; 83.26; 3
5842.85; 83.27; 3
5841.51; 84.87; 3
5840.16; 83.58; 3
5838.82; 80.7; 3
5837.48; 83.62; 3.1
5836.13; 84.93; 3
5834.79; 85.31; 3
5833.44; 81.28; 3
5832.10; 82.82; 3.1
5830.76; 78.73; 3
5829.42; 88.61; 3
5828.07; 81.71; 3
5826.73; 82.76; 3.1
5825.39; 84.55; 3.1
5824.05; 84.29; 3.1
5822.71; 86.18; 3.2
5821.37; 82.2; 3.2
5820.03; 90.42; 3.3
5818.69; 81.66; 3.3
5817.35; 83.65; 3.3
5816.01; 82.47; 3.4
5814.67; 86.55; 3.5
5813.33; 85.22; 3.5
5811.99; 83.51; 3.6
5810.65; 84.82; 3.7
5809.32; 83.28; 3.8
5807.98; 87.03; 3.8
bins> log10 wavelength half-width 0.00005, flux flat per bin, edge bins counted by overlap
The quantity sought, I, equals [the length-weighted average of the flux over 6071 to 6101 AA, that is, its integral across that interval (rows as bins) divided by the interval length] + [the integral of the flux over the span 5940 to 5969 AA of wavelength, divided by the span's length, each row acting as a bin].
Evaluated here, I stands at 159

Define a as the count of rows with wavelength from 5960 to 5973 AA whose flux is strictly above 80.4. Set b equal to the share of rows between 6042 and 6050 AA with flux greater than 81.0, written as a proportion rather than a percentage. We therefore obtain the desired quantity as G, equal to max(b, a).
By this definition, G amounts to 4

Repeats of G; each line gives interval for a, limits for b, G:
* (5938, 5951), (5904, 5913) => 3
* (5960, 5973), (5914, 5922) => 4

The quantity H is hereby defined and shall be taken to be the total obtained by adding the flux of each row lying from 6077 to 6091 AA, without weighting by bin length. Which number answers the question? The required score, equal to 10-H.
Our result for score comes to -767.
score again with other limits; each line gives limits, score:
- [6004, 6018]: -786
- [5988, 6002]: -781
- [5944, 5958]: -794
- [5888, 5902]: -727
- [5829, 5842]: -824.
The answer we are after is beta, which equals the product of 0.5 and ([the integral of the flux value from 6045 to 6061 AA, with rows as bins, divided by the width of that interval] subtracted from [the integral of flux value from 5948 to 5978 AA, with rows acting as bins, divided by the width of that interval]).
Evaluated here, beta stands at 0.9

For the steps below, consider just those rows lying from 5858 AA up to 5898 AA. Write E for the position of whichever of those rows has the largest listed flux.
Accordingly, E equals 5865.77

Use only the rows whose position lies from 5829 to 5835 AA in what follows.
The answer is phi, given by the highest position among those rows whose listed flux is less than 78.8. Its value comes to 5830.76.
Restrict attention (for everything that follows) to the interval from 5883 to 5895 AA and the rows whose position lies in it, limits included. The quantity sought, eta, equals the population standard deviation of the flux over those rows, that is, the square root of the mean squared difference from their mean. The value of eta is 7.6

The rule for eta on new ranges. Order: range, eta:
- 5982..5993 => 1.5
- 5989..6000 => 2.3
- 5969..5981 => 2.2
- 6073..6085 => 3.6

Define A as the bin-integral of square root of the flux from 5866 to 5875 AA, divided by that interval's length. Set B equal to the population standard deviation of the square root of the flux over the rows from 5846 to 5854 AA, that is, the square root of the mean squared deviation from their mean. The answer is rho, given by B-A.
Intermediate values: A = 9.08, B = 0.128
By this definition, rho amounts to -8.95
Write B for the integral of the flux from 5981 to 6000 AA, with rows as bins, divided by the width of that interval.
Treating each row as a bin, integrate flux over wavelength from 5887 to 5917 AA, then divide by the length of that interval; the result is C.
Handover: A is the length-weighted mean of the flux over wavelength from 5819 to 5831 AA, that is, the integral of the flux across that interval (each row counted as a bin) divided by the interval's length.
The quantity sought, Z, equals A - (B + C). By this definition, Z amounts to -73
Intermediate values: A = 84.5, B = 79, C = 78.3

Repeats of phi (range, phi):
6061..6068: 6064.92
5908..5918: 5913.23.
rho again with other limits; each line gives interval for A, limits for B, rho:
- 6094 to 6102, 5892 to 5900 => -8.63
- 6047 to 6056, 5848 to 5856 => -8.75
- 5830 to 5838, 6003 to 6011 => -8.96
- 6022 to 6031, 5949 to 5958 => -8.77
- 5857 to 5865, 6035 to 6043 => -8.99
